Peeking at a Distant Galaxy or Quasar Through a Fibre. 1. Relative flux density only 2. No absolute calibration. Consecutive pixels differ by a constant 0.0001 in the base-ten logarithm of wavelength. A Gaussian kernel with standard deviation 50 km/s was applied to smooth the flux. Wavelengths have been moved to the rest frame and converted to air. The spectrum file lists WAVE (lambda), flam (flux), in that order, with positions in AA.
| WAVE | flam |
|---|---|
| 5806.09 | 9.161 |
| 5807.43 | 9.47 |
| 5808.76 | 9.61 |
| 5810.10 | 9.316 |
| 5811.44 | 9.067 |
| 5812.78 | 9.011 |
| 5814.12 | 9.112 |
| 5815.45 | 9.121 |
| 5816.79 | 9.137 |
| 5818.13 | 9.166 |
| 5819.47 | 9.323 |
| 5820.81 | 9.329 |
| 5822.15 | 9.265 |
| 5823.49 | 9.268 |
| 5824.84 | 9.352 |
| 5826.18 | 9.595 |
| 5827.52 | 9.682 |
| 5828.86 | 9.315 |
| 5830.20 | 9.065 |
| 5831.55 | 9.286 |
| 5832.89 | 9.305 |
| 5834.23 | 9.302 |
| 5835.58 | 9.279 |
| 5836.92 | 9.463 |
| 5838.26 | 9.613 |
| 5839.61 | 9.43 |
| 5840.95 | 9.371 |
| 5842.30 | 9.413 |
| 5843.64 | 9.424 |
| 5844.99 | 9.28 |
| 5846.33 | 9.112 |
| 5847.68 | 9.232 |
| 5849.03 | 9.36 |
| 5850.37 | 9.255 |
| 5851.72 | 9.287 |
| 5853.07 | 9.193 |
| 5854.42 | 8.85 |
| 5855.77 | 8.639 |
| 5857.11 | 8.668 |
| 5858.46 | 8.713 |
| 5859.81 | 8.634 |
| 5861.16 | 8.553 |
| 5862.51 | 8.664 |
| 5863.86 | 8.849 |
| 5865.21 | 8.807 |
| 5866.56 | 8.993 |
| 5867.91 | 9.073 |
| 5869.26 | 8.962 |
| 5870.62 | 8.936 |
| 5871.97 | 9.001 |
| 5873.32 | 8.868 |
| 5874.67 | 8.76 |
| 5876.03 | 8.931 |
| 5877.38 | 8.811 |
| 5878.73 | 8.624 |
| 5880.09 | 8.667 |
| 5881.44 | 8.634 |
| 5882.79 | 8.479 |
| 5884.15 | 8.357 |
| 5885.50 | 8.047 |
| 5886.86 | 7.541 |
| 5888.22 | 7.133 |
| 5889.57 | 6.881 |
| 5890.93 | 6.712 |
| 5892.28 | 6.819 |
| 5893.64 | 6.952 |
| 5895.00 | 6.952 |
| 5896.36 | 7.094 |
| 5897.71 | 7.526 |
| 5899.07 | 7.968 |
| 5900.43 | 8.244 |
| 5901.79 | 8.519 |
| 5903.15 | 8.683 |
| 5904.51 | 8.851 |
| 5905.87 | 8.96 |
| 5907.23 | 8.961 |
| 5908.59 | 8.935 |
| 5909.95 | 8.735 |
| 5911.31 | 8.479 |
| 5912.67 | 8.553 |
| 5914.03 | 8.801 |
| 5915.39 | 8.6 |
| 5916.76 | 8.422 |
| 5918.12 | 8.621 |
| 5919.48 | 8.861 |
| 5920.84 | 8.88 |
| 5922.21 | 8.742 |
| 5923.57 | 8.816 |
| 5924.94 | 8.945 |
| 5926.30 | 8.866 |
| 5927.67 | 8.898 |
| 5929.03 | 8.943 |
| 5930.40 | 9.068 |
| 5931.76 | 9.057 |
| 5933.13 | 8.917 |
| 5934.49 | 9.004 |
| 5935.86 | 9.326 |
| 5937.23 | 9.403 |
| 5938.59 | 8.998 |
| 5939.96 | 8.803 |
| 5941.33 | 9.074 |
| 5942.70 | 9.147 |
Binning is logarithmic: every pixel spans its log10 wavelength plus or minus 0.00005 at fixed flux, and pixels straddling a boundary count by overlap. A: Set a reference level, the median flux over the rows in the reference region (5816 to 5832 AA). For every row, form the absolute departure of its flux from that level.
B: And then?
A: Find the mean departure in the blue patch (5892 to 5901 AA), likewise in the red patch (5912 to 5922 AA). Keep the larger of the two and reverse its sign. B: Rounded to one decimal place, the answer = -1.9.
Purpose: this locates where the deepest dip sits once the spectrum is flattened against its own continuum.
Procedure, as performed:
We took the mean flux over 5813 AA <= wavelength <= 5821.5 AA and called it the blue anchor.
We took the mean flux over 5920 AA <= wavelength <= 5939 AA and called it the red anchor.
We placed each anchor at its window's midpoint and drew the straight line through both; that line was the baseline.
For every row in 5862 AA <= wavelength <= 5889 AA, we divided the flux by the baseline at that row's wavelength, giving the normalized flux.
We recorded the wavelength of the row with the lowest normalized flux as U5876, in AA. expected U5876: 5888.22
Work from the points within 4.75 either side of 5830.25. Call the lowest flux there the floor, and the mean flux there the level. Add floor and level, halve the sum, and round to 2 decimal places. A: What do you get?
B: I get 9.21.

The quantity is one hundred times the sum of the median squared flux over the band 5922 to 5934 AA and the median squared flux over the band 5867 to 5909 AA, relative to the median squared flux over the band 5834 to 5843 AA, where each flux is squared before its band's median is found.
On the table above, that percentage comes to 174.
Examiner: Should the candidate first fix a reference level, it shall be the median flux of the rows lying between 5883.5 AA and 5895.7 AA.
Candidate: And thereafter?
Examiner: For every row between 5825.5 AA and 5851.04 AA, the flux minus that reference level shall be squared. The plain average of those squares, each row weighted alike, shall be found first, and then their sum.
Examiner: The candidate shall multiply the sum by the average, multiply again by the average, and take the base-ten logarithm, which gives 3.6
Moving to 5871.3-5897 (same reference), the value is 2.0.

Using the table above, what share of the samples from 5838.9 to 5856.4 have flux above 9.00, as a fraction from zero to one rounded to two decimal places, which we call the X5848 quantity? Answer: 0.85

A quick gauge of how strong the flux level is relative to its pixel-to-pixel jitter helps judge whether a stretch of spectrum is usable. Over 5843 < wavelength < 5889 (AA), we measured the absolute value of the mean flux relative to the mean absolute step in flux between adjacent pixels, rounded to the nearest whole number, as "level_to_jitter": 62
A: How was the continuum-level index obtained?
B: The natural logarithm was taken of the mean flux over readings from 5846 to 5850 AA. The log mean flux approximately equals 2.22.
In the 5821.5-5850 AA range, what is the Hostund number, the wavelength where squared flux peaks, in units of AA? 5827.52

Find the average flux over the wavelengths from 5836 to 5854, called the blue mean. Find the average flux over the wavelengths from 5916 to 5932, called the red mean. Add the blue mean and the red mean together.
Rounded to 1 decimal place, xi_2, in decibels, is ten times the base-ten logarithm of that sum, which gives 12.6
